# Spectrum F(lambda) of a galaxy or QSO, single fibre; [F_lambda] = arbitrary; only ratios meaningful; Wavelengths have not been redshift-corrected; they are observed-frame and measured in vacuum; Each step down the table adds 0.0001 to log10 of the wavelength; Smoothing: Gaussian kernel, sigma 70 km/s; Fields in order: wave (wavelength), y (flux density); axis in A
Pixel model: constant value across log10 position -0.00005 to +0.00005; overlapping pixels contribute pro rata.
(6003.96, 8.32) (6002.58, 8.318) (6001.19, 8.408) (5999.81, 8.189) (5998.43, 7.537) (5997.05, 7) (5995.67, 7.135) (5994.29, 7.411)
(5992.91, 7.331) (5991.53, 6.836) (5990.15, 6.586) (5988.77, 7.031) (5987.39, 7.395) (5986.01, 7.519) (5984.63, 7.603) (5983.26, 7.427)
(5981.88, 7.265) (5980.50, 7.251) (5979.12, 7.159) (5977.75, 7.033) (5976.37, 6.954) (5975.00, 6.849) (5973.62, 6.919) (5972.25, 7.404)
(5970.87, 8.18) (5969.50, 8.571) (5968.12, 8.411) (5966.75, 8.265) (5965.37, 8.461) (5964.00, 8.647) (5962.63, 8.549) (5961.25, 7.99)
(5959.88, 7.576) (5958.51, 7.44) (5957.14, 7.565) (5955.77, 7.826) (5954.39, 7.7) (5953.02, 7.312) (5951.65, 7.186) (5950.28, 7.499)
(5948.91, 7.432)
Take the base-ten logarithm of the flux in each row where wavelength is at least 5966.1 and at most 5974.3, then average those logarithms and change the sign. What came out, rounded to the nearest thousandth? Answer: -0.900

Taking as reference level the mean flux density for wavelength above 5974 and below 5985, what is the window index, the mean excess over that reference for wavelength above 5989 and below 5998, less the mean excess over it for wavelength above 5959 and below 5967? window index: -1.2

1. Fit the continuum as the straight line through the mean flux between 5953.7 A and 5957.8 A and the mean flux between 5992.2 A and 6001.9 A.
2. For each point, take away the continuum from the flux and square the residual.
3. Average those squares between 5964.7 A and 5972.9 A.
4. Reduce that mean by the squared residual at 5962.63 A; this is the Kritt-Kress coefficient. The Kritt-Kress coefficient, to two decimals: -0.31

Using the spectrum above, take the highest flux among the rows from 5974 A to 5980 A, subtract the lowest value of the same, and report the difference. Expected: 0.3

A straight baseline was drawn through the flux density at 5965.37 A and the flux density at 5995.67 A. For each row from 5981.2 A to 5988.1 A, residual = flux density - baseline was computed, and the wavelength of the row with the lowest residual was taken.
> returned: 5981.88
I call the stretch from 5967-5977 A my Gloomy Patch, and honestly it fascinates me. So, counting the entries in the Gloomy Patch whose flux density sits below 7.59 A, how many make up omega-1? 4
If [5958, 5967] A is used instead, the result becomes 2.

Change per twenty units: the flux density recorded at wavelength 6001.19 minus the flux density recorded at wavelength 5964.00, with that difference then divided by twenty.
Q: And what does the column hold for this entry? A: -0.012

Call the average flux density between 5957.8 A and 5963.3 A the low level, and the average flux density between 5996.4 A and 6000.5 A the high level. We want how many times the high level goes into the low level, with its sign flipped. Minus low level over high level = -1.04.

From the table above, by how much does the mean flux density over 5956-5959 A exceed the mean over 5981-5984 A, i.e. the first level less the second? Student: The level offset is 0.2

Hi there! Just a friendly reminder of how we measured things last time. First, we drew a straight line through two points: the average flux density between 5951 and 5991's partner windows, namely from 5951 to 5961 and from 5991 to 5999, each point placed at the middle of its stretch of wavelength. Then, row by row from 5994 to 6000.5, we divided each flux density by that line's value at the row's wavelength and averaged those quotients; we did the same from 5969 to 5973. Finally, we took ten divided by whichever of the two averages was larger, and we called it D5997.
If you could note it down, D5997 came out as 9.2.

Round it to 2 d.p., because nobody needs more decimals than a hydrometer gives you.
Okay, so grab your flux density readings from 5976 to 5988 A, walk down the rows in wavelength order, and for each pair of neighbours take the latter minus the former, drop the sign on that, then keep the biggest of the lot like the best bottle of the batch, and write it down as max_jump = 0.18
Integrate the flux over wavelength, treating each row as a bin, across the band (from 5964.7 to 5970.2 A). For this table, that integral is 46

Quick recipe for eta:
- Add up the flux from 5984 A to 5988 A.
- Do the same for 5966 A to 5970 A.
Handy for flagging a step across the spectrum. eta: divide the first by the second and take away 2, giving -1.1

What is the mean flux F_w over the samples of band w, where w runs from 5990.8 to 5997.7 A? 7.14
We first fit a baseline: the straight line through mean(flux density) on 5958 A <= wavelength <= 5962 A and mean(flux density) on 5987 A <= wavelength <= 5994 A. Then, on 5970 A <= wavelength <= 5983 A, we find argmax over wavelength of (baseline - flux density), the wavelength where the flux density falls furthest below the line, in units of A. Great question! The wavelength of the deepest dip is 5975.00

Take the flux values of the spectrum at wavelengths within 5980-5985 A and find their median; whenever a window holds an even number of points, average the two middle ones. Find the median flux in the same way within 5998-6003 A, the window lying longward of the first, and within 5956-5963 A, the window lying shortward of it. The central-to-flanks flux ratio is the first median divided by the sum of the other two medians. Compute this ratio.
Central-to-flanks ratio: 0.46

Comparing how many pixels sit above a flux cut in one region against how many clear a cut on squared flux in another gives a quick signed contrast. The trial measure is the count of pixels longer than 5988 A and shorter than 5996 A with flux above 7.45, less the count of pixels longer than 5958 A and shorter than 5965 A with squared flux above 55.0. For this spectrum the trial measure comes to -5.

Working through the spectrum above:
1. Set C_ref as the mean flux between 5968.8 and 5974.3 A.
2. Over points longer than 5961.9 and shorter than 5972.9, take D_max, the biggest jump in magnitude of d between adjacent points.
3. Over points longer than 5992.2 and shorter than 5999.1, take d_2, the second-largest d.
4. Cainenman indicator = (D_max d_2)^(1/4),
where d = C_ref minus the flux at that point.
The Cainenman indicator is 0.84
